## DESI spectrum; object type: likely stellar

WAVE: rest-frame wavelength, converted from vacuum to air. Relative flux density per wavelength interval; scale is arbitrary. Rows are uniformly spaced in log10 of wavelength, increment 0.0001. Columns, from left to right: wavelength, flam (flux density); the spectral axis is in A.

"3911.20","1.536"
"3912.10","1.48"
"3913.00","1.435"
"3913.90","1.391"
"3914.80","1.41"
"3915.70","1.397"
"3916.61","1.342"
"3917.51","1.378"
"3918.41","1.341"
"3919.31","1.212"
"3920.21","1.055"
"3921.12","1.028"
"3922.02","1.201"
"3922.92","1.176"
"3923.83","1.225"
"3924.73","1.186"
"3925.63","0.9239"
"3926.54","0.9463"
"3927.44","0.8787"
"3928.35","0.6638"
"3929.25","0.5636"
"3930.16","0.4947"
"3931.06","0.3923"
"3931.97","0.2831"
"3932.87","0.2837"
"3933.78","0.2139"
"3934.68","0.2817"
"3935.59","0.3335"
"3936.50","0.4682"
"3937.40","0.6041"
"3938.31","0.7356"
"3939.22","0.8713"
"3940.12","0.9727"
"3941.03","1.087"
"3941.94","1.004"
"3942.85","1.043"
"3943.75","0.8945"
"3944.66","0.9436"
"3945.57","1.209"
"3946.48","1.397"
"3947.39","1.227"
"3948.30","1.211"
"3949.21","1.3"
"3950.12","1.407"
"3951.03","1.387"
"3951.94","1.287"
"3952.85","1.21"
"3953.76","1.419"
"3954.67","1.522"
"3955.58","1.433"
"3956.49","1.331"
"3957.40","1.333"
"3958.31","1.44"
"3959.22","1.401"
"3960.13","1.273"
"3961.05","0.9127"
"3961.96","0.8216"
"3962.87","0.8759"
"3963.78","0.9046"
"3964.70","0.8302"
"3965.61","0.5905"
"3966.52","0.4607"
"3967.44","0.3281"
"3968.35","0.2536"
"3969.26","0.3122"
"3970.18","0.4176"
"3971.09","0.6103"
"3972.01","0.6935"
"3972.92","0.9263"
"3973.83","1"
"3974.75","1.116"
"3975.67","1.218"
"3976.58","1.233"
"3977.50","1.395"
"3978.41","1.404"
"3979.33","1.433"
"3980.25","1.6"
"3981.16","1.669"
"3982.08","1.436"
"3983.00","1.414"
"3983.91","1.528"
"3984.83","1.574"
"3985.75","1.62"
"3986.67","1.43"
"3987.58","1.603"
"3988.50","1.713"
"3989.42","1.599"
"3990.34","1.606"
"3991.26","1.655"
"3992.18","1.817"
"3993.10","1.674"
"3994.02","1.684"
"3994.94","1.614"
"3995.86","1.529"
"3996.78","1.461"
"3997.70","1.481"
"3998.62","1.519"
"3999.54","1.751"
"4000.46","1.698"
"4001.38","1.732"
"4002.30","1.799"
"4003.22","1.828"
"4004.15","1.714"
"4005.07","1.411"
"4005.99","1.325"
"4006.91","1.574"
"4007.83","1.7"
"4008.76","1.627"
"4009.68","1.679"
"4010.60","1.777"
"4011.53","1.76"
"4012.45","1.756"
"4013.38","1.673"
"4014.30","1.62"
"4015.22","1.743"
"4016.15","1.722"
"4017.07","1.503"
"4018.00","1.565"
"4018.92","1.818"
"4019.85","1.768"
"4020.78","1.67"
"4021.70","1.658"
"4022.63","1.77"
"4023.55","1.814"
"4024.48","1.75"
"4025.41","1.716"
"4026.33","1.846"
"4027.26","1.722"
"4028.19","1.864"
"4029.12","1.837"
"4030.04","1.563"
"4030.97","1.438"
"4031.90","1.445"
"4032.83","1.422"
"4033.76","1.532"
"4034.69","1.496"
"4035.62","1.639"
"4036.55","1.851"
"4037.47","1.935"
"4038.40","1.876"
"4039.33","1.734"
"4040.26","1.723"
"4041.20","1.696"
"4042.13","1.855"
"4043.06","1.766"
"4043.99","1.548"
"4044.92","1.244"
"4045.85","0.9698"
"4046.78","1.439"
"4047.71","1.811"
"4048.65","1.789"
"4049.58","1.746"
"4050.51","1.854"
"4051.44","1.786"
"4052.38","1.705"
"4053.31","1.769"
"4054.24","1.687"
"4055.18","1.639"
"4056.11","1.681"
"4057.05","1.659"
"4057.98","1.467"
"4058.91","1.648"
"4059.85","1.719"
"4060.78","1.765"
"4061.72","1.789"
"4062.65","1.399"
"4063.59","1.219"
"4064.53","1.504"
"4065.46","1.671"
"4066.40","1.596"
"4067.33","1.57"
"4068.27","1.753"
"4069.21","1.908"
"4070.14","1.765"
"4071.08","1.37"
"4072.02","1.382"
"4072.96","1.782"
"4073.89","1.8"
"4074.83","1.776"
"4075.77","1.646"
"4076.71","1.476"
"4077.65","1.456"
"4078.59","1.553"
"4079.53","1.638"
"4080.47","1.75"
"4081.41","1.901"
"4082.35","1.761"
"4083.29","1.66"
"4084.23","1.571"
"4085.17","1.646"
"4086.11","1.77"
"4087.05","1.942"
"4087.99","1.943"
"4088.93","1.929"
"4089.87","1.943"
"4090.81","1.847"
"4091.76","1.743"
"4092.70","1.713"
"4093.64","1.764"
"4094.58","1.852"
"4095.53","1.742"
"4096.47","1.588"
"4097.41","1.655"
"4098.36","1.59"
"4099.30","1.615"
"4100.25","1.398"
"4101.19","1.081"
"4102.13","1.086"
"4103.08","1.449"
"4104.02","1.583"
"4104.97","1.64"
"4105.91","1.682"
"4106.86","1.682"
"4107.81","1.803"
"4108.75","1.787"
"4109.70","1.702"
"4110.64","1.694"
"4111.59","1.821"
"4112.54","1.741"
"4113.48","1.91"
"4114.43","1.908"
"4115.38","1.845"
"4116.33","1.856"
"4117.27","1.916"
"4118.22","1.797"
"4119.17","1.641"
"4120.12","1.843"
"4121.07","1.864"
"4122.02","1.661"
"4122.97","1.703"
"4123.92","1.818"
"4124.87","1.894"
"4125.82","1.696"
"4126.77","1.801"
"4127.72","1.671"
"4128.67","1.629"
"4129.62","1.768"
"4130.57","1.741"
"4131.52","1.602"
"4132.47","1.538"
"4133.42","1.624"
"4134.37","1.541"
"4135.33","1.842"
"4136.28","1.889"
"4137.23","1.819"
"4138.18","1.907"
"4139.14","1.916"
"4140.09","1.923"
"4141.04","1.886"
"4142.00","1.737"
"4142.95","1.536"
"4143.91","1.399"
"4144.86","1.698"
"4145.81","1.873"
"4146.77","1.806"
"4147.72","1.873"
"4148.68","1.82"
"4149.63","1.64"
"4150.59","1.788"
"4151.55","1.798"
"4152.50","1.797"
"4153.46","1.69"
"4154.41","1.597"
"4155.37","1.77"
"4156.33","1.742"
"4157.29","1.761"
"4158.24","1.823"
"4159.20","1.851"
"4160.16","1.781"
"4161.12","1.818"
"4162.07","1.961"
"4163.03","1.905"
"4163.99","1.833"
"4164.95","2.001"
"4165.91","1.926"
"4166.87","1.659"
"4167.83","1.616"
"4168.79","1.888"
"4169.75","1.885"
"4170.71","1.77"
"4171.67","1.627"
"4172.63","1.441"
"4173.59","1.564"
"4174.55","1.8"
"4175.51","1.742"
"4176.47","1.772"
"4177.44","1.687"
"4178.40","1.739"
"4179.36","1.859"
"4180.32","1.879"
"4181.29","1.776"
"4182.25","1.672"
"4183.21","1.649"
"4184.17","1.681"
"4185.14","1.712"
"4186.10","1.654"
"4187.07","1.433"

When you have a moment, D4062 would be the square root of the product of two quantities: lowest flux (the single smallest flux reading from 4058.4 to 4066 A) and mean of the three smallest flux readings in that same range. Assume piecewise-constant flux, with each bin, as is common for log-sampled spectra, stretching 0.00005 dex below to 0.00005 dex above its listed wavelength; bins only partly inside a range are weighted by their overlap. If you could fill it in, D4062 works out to 1.29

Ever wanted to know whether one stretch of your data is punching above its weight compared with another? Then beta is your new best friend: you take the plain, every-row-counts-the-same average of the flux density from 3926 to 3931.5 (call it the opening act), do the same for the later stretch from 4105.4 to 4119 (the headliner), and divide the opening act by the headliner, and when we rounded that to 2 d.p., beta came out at 0.37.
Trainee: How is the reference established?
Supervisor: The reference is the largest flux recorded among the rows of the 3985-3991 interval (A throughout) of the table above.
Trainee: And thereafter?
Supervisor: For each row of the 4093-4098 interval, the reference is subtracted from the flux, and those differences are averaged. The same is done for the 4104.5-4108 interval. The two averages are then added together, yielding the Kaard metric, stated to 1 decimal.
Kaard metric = 0.0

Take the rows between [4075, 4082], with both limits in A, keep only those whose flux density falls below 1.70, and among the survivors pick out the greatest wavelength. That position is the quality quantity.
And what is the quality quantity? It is 4079.53 A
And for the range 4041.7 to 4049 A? 4046.78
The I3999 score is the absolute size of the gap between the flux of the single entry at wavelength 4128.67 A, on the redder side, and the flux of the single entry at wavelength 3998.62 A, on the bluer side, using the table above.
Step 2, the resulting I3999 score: 0.11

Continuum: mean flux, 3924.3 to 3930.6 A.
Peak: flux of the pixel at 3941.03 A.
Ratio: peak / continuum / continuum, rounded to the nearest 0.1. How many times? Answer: 1.7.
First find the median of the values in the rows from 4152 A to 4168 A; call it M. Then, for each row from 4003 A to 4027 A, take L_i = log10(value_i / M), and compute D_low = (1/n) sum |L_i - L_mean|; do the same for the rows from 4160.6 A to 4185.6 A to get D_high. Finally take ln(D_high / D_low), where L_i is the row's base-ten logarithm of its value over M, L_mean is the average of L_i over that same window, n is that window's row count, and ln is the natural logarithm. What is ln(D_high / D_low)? 0.06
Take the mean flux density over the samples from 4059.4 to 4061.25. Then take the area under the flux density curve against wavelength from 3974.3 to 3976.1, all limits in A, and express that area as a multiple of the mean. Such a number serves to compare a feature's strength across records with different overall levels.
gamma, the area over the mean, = 1.2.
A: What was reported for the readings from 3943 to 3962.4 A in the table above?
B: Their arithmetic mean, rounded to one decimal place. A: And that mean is 1.3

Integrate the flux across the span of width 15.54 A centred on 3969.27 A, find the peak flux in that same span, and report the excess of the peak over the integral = -10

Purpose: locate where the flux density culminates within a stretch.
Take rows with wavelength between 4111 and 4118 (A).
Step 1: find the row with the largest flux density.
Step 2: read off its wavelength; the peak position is 4117.27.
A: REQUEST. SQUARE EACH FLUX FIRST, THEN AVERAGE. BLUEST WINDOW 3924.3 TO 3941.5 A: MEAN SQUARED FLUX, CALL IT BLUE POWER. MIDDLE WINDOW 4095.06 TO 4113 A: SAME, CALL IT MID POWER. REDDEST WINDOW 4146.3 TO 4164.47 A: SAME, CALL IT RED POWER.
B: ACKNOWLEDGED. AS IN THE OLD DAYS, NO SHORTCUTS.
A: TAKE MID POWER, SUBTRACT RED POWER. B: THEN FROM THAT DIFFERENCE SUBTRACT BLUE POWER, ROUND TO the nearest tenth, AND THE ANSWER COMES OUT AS -1.1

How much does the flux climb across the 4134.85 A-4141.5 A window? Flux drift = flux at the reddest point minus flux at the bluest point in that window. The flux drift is 0.0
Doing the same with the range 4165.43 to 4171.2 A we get -0.2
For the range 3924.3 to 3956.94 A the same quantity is 0.1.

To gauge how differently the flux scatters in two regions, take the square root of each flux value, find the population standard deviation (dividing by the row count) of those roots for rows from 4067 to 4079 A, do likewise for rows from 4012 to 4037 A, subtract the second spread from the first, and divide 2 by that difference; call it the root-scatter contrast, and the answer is 137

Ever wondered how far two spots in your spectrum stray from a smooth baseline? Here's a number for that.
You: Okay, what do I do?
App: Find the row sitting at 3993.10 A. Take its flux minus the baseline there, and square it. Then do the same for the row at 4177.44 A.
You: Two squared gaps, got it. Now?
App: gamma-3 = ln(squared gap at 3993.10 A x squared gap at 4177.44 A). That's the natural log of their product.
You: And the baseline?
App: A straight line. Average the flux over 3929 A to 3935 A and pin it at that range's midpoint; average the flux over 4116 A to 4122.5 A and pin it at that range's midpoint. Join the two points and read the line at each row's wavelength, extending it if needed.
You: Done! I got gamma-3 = -1.5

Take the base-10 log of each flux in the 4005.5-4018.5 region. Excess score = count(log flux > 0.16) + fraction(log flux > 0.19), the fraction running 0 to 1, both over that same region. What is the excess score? 14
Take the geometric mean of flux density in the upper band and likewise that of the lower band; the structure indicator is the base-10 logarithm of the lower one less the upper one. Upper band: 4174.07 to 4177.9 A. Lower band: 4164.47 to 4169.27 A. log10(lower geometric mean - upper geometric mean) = -1.2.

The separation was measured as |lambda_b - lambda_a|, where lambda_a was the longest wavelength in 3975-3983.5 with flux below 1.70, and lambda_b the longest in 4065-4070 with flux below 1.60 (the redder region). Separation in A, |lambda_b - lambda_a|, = 84.3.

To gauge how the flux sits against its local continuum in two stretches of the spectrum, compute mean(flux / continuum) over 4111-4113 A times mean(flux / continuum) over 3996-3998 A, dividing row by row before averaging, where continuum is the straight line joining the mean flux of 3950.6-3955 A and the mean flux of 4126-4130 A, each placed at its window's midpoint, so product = 1.07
